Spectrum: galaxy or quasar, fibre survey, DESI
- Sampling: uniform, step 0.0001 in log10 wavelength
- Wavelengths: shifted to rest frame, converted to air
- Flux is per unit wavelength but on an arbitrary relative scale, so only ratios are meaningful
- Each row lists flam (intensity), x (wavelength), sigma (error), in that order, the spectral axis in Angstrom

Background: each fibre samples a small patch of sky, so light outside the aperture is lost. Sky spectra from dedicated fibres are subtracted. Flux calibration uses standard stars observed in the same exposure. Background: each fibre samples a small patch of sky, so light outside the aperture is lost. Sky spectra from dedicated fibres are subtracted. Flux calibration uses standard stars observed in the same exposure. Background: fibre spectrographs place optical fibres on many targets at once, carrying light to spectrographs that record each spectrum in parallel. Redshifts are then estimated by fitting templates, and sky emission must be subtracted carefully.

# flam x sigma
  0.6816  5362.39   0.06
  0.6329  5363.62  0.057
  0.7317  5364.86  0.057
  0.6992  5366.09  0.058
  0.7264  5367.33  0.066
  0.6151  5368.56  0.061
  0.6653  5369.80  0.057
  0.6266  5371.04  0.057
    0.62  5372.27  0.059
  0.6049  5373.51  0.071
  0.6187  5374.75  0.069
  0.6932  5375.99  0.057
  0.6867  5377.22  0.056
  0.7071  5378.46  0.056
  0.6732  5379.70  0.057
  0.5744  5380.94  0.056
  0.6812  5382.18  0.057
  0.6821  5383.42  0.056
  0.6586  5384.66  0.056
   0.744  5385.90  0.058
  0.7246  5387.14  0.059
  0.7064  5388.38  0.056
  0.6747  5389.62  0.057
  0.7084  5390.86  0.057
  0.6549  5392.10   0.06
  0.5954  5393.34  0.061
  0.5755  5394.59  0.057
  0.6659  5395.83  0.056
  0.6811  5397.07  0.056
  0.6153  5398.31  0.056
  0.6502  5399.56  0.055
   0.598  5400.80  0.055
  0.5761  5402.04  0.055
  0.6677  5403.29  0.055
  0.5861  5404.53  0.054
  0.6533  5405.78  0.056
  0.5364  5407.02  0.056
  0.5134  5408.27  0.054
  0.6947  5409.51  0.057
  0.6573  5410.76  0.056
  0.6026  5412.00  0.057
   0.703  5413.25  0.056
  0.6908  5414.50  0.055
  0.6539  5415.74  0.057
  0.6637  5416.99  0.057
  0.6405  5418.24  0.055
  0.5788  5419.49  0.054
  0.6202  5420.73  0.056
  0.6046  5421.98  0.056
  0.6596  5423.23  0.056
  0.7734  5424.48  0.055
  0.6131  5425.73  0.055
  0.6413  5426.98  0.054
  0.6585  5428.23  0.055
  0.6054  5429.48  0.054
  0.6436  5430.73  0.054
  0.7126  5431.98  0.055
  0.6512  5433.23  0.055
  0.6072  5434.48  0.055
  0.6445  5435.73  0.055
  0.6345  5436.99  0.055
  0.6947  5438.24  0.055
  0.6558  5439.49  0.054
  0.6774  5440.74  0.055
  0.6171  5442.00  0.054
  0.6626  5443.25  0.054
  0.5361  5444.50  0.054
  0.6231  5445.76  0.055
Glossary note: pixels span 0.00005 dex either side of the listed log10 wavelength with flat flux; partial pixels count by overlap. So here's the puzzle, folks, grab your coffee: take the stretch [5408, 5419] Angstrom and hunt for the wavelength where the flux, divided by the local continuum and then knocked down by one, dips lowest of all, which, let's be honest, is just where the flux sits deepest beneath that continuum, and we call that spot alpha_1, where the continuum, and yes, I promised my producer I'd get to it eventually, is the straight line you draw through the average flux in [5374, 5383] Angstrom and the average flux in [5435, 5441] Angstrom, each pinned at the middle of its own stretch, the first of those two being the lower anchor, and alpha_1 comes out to 5408.27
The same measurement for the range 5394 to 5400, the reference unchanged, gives 5394.59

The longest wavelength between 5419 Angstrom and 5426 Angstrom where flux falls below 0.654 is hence 5425.73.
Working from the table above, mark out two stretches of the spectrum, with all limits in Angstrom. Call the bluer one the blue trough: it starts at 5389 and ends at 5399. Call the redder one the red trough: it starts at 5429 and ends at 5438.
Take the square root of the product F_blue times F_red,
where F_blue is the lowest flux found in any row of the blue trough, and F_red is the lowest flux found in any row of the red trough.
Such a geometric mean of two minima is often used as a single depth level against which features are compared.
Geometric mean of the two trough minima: 0.590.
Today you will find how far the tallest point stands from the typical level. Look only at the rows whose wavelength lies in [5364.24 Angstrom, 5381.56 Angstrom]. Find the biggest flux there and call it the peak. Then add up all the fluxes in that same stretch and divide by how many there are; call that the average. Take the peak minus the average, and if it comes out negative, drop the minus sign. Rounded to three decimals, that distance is 0.072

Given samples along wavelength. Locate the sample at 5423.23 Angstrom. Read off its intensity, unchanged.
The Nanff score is 0.6596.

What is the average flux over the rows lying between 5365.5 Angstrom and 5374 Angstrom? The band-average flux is 0.651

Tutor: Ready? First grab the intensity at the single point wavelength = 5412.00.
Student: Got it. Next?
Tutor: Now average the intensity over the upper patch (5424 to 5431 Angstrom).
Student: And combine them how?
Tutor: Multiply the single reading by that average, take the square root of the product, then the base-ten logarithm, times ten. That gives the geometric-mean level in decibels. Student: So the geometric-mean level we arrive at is -2.02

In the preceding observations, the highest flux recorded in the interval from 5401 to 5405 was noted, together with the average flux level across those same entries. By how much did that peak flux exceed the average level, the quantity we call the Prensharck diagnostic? 0.058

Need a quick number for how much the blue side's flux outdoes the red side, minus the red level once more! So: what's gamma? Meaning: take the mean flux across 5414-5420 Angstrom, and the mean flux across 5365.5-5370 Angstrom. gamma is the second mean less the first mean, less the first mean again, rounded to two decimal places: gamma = -0.61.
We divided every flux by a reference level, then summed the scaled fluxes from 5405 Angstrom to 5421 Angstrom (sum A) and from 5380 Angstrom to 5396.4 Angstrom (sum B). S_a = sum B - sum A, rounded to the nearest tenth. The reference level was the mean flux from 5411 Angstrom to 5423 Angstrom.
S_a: 0.7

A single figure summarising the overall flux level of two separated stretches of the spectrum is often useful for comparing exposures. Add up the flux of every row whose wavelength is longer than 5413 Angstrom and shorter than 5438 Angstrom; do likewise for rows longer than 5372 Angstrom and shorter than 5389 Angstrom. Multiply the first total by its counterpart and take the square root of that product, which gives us 11.0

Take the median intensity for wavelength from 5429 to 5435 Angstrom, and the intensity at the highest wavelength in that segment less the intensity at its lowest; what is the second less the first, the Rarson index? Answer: -0.642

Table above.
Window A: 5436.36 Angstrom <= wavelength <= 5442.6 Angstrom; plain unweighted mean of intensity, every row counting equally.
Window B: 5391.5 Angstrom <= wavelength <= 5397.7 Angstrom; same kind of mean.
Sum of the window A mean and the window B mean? 1.290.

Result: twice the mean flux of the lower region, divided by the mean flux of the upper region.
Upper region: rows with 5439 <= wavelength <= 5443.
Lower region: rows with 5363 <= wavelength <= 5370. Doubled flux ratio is 2.09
